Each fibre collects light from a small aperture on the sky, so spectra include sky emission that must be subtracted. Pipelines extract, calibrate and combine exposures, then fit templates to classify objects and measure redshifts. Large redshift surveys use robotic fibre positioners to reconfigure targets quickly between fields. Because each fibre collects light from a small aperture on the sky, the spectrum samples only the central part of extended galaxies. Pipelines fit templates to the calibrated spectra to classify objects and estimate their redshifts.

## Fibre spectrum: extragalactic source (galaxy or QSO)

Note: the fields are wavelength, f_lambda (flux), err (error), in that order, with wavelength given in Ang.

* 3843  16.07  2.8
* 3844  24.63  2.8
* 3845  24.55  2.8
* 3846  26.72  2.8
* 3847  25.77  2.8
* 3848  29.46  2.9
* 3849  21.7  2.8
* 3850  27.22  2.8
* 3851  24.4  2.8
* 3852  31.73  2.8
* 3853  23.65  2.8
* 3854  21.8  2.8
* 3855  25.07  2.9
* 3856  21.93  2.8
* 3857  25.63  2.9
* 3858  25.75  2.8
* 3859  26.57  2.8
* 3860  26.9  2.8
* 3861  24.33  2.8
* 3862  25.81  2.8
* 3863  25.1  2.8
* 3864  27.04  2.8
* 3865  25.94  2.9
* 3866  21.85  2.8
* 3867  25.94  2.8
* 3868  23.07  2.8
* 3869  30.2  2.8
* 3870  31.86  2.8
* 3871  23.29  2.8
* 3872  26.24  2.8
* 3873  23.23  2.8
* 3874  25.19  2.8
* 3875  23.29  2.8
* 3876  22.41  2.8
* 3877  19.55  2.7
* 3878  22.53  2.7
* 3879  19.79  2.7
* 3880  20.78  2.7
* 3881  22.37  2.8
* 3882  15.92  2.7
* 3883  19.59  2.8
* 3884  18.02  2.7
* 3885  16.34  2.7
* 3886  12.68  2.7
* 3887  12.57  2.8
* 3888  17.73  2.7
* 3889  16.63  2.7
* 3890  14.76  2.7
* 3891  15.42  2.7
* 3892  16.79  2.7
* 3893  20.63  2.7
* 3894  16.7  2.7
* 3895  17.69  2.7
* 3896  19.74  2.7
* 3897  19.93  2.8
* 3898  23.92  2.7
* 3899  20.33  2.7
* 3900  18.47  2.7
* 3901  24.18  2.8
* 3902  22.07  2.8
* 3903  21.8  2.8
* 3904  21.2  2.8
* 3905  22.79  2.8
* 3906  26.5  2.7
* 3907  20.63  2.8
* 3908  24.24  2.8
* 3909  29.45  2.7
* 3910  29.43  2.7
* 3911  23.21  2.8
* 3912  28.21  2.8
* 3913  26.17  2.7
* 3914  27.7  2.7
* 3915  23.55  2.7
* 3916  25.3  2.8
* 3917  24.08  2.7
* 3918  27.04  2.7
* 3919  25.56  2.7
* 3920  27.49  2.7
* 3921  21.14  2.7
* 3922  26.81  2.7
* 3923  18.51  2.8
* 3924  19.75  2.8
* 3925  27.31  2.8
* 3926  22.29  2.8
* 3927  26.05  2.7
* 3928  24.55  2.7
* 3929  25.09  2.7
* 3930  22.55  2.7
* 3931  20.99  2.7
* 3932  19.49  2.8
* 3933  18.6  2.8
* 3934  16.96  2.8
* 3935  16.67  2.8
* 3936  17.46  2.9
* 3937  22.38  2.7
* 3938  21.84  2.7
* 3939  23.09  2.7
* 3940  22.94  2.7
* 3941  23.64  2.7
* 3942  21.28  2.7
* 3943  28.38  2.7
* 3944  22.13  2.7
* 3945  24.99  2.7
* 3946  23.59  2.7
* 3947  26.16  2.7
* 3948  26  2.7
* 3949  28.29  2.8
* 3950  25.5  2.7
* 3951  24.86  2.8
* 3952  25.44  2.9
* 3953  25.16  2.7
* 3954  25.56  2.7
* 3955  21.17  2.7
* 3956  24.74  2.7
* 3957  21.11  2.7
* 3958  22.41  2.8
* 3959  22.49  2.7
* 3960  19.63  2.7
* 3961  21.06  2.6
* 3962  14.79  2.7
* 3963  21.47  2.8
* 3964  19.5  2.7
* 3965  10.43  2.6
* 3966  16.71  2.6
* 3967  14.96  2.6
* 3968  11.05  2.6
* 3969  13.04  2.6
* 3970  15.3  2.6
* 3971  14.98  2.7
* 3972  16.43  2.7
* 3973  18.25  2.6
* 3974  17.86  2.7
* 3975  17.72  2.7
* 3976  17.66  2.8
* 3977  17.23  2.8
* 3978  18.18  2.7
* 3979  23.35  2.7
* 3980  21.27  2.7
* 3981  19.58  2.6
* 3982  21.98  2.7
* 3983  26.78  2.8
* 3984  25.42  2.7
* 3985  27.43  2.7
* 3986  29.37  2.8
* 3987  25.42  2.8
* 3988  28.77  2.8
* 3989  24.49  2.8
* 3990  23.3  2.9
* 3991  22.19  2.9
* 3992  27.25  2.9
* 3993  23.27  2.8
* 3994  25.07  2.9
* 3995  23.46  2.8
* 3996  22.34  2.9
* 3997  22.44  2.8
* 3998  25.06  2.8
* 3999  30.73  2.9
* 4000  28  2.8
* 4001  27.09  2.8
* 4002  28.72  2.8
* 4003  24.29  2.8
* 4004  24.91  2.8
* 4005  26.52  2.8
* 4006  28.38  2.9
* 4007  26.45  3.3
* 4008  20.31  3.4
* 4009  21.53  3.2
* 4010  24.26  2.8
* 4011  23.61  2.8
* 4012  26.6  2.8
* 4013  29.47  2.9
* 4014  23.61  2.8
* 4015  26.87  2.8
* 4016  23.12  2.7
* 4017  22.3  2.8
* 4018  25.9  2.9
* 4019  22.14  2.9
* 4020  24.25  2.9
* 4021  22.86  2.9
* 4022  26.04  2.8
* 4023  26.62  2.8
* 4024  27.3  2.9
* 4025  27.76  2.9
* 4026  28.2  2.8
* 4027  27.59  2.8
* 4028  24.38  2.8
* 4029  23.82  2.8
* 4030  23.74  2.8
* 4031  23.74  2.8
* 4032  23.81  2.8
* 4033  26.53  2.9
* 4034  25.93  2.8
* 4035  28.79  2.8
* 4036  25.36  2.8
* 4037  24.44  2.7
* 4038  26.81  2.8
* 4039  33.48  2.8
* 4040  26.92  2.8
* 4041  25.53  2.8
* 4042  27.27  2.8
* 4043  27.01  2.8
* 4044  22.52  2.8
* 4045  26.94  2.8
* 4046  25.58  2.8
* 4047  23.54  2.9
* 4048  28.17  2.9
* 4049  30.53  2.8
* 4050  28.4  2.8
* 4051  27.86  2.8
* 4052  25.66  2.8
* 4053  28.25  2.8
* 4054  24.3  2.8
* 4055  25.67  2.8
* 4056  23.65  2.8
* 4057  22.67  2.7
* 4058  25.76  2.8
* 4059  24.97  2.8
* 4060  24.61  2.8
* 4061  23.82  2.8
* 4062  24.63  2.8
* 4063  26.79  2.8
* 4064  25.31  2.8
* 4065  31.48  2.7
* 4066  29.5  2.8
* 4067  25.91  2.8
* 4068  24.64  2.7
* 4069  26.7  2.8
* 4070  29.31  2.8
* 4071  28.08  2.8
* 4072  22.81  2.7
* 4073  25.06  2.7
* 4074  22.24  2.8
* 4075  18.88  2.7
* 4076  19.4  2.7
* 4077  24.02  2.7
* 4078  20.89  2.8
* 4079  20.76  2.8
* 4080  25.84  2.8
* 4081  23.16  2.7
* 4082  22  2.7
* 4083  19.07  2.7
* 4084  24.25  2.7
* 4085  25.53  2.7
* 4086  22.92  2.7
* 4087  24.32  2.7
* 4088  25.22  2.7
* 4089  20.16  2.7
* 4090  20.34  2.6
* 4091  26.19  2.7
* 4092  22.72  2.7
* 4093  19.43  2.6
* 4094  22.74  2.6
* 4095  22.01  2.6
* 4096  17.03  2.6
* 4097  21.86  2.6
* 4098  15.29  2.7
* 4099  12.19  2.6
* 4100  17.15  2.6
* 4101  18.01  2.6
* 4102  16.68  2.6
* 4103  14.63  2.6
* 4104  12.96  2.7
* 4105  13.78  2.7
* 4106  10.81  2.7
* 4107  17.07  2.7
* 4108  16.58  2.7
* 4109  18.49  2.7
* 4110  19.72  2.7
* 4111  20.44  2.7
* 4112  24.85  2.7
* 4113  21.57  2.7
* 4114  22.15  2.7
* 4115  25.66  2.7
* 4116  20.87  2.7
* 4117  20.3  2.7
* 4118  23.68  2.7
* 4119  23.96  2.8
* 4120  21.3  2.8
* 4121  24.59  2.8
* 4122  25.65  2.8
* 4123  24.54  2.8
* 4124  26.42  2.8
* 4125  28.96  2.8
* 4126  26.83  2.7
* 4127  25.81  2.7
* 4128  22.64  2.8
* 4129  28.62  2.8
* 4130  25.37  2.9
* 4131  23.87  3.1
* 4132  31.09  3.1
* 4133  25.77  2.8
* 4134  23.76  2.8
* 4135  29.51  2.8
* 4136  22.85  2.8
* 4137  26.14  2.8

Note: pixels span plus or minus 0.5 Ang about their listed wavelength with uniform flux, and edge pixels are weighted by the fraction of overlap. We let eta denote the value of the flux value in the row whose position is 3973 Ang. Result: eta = 18.25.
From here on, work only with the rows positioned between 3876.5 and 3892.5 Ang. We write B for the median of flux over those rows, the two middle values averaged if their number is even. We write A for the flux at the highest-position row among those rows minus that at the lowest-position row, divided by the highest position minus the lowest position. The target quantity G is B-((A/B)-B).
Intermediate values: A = -0.18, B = 17.3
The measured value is 35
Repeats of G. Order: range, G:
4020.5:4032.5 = 50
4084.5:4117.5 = 41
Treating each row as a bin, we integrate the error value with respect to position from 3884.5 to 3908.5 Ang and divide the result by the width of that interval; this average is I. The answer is 2.74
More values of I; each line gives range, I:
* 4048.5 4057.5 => 2.79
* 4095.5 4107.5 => 2.64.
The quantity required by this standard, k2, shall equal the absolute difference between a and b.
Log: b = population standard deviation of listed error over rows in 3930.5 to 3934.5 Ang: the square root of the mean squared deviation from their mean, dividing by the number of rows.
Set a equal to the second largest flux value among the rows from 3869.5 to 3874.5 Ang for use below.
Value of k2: 26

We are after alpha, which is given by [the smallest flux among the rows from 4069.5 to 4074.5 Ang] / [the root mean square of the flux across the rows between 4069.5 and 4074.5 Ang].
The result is 0.87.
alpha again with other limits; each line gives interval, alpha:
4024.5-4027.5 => 0.99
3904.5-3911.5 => 0.81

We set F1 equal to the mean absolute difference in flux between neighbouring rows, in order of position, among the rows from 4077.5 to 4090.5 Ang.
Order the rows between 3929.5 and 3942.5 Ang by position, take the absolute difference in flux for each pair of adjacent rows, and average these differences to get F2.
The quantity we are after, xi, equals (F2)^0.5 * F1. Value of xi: 2.80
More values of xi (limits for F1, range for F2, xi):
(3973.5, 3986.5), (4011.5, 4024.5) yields 3.13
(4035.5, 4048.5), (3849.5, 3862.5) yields 5.28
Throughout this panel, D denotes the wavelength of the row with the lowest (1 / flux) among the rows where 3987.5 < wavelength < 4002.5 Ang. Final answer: 3999 Ang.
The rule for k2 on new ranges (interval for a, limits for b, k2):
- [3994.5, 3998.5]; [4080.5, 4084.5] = 23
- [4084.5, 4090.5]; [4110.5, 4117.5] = 25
